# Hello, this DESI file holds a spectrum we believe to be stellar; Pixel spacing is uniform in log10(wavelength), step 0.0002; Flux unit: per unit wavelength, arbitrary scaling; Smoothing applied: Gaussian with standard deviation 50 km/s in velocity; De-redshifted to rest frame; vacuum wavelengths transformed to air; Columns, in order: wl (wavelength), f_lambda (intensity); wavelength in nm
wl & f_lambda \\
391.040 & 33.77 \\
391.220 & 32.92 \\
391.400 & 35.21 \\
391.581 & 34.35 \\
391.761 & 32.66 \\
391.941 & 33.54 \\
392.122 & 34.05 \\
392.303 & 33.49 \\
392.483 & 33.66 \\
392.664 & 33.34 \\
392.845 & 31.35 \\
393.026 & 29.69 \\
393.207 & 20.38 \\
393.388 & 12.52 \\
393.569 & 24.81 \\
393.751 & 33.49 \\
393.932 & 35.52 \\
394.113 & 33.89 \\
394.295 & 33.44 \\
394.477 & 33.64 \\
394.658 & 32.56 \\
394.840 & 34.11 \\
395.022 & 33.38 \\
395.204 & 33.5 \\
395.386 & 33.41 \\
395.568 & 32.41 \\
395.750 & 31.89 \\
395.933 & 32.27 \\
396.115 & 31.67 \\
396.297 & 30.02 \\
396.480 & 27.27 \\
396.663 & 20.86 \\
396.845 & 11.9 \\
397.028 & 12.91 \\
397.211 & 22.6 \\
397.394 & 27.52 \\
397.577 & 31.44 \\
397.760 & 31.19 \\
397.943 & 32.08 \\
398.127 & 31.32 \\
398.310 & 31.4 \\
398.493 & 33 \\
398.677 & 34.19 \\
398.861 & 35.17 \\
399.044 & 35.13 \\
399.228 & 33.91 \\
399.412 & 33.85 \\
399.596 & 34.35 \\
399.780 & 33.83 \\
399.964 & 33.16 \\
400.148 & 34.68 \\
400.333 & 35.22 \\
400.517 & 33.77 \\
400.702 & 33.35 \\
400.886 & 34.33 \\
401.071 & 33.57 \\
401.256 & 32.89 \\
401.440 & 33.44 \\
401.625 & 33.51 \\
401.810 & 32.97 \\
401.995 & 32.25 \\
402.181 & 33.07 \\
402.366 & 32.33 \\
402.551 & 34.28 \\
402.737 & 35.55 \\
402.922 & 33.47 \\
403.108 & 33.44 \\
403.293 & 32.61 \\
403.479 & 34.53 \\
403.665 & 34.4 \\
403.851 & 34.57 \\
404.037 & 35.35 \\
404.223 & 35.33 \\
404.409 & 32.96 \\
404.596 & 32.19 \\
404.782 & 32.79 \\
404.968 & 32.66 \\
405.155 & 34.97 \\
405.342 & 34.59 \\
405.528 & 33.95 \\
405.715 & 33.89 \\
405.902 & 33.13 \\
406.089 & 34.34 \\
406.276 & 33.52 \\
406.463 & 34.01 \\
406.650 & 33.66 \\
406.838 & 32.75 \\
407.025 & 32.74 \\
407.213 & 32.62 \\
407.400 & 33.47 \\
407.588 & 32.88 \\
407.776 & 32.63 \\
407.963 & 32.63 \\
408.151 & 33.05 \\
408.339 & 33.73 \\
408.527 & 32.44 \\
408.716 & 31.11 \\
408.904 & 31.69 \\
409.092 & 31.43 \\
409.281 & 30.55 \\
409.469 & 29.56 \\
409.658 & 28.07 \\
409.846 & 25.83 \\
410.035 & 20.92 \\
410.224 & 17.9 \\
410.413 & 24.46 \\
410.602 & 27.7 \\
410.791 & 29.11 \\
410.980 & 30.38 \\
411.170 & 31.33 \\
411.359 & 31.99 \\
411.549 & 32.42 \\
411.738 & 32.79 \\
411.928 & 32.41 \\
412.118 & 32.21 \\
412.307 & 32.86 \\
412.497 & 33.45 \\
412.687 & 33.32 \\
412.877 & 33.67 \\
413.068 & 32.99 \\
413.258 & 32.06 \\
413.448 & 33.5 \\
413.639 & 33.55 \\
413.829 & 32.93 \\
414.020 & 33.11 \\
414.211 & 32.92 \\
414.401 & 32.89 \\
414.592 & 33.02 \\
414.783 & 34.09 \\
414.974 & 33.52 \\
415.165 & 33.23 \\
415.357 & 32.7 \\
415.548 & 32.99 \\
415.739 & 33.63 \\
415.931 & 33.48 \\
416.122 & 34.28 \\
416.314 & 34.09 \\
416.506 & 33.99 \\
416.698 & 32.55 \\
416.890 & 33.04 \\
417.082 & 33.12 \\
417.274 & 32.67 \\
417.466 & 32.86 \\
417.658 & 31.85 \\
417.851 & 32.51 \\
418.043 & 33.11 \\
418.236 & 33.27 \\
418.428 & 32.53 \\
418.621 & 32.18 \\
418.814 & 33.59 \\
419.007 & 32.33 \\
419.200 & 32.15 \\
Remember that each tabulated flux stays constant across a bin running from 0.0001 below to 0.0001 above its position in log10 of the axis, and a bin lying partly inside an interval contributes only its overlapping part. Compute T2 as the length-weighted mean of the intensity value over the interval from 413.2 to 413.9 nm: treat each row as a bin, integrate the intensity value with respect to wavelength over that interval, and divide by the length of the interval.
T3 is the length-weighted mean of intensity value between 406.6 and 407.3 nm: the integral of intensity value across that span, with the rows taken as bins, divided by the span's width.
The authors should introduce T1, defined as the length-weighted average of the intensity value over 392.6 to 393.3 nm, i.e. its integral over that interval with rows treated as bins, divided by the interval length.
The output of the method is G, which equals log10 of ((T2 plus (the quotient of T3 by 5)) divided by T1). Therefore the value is 0.144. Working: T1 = 28.5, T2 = 33.1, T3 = 32.9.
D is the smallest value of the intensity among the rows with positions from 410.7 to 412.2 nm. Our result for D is 29.11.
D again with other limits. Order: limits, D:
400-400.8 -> 33.35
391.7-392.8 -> 32.66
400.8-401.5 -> 32.89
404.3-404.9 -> 32.19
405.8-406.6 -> 33.13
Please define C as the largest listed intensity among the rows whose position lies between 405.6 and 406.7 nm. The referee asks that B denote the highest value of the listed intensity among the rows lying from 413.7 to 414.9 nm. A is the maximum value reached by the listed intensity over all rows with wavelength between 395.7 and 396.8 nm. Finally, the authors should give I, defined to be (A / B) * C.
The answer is 33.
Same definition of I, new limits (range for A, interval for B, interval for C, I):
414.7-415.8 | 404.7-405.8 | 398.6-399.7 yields 34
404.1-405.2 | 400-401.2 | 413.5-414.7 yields 34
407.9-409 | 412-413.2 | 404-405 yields 35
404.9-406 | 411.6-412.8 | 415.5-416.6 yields 36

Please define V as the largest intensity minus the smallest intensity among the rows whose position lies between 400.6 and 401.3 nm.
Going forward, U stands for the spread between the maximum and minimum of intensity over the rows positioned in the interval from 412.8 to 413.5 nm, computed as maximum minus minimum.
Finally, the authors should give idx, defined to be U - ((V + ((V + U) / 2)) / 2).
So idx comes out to 0.13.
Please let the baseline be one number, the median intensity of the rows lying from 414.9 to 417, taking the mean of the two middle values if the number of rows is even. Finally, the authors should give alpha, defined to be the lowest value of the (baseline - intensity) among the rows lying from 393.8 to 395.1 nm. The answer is -2.04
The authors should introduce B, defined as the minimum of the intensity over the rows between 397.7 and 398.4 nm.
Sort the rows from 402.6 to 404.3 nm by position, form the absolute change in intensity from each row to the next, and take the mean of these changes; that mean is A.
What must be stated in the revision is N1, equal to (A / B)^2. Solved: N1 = 0.0006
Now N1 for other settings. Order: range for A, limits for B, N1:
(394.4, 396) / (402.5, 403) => 0.0004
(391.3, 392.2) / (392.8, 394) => 0.0062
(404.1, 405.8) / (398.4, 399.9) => 0.0008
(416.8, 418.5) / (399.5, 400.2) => 0.0002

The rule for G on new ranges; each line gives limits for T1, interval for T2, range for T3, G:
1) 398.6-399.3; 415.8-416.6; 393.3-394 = 0.054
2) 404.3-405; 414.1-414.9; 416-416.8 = 0.087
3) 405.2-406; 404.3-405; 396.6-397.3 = 0.027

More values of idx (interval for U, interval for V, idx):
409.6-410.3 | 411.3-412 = 7.03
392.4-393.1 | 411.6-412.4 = 2.49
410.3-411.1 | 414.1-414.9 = 3.54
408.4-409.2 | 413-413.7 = -0.12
